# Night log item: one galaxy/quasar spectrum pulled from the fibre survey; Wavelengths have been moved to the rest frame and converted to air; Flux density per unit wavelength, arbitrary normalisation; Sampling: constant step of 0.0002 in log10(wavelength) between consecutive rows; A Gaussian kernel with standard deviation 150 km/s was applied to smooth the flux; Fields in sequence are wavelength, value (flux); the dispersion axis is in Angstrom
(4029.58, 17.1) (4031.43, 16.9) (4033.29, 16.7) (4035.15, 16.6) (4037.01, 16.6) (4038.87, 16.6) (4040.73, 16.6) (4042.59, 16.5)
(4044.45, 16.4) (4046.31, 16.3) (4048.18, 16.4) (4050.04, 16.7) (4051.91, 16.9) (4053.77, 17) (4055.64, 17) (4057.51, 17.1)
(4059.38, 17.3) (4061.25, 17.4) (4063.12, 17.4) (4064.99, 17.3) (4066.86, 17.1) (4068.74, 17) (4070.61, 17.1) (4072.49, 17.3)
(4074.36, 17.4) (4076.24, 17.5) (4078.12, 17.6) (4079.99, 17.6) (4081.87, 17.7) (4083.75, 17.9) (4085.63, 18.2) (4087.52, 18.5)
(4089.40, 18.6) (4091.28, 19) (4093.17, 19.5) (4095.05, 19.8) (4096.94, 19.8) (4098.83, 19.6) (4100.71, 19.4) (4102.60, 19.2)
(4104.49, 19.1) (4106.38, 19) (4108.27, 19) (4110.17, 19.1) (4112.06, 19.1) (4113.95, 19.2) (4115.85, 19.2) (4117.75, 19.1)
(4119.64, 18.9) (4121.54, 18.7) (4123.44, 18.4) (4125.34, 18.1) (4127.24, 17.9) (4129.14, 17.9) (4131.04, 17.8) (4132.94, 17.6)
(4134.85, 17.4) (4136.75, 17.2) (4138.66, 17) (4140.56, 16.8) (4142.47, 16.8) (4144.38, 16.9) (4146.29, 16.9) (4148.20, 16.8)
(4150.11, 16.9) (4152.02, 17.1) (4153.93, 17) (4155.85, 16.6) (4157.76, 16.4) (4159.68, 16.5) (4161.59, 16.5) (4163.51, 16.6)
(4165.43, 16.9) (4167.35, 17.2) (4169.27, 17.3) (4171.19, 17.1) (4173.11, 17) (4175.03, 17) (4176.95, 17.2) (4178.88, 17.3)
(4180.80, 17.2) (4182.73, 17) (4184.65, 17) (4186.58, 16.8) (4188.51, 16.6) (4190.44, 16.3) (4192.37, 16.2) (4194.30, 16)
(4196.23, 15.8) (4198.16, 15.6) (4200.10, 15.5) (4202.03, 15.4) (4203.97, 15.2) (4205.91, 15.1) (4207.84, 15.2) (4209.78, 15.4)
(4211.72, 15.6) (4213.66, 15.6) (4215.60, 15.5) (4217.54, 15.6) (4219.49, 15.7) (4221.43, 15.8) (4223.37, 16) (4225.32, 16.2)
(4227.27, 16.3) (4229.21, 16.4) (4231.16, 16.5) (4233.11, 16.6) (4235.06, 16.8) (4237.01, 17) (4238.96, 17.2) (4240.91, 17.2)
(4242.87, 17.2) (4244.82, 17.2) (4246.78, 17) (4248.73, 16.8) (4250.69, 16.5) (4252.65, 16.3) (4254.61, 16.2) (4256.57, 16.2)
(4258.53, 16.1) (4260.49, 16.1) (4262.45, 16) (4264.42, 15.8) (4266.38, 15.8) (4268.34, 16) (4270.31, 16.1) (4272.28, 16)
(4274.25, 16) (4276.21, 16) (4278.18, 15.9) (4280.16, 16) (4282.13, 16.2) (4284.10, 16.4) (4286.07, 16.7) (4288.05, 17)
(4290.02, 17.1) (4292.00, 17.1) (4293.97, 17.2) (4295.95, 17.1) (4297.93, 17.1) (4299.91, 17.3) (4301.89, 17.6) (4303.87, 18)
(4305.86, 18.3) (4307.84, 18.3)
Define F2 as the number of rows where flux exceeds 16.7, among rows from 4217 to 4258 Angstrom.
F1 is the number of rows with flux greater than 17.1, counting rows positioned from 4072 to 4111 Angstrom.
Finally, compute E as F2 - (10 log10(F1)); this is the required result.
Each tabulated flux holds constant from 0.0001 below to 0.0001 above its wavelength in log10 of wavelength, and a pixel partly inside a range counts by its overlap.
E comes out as -5.2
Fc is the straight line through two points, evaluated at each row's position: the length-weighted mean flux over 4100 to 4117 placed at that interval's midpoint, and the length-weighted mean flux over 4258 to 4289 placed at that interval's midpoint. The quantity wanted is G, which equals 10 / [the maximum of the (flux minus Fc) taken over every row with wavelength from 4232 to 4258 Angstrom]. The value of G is 18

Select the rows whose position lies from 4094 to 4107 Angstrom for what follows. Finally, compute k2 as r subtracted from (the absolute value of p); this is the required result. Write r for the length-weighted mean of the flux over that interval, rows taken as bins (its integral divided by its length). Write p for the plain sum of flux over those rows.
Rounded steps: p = 136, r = 19.43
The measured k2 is 116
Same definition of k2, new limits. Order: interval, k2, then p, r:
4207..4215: 46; 62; 15.45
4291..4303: 86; 103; 17.24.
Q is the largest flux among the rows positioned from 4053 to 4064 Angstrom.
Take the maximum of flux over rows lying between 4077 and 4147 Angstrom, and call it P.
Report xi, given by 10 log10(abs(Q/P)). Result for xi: -0.6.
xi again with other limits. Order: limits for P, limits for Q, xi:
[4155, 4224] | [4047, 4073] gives 0.0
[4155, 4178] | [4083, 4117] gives 0.6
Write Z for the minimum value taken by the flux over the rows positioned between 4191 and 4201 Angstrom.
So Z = 15.5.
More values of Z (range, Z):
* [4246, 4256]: 16.2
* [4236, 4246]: 17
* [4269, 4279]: 15.9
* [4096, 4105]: 19.1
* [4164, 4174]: 16.9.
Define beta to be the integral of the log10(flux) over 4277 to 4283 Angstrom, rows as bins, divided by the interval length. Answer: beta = 1.20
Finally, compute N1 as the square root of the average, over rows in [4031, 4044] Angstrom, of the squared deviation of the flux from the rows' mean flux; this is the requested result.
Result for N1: 0.12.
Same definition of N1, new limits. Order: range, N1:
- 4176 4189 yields 0.23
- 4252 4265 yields 0.15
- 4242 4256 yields 0.38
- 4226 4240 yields 0.30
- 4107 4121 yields 0.10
